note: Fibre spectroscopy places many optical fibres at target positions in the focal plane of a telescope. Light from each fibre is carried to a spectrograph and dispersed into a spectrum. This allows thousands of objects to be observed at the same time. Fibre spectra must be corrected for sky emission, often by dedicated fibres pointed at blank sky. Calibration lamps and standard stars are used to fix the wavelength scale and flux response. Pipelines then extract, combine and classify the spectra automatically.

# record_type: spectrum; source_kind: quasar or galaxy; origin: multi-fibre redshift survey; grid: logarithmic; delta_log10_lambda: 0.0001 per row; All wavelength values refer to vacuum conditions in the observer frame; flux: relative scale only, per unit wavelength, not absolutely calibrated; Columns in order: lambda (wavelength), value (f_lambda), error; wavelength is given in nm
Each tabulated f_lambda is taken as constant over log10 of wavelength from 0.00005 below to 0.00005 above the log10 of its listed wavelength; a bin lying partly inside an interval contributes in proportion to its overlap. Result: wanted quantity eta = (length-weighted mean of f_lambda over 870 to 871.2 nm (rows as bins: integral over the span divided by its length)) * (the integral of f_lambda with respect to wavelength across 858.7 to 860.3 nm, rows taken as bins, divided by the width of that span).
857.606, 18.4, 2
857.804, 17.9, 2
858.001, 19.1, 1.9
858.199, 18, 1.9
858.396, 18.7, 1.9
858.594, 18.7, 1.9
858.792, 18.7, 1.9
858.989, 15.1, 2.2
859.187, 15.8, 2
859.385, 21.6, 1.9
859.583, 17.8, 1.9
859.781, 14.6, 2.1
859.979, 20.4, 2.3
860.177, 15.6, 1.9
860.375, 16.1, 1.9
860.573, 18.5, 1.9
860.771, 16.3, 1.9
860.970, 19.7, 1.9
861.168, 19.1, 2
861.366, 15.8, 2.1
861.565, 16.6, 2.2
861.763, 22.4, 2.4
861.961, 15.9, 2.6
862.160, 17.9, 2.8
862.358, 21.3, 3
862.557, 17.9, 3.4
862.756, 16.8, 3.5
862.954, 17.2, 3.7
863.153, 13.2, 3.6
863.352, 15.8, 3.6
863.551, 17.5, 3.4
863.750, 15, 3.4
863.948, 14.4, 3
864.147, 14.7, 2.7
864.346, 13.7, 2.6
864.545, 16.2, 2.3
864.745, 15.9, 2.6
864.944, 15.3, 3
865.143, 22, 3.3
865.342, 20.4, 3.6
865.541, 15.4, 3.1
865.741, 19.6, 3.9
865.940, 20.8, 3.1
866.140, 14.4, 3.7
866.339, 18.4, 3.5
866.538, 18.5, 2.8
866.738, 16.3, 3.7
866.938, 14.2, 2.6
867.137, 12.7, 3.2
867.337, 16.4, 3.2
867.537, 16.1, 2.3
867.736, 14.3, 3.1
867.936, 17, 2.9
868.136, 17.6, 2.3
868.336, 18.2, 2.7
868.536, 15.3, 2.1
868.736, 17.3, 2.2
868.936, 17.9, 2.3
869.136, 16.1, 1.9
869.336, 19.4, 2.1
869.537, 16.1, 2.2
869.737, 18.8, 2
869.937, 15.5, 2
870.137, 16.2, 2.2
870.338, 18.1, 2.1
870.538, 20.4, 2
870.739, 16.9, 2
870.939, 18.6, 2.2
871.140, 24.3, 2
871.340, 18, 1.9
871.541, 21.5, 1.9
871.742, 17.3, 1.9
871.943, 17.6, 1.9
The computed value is 328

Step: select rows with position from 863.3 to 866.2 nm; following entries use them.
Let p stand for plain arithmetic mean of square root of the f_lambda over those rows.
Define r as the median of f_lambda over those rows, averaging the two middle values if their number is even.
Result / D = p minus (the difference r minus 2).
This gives -9.7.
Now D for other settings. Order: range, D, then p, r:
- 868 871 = -11.4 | 4.18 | 17.6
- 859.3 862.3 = -11.6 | 4.22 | 17.8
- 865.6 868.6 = -10.3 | 4.07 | 16.4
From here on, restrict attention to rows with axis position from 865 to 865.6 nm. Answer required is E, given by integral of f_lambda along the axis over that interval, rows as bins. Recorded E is 11.6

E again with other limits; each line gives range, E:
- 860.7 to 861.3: 11.0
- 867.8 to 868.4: 10.4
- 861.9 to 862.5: 11.1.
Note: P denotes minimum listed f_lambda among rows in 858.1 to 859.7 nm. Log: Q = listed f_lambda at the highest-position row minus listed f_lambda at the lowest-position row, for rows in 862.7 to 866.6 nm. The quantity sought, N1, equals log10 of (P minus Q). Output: 1.13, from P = 15.1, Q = 1.7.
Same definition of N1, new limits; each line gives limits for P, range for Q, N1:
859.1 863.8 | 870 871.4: 1.06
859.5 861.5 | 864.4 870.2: 1.16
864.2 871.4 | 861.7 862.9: 1.26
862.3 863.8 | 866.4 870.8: 1.17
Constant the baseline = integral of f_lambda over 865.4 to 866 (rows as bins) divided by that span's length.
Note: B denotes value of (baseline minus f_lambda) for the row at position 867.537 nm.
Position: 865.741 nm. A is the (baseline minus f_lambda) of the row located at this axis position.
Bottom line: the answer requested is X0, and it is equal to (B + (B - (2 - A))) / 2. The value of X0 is 1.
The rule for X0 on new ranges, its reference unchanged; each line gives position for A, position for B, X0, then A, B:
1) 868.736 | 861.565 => 2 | 1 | 2.0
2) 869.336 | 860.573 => -1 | -1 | 0.1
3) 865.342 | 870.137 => 0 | -2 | 2.4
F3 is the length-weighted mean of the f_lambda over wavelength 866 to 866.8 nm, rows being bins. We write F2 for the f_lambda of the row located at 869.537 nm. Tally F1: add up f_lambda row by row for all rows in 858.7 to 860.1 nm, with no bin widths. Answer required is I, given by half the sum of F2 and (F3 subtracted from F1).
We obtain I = 61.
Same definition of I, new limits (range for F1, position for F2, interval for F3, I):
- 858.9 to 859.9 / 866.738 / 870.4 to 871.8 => 41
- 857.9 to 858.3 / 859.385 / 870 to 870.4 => 21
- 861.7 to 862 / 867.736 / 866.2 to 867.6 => 18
